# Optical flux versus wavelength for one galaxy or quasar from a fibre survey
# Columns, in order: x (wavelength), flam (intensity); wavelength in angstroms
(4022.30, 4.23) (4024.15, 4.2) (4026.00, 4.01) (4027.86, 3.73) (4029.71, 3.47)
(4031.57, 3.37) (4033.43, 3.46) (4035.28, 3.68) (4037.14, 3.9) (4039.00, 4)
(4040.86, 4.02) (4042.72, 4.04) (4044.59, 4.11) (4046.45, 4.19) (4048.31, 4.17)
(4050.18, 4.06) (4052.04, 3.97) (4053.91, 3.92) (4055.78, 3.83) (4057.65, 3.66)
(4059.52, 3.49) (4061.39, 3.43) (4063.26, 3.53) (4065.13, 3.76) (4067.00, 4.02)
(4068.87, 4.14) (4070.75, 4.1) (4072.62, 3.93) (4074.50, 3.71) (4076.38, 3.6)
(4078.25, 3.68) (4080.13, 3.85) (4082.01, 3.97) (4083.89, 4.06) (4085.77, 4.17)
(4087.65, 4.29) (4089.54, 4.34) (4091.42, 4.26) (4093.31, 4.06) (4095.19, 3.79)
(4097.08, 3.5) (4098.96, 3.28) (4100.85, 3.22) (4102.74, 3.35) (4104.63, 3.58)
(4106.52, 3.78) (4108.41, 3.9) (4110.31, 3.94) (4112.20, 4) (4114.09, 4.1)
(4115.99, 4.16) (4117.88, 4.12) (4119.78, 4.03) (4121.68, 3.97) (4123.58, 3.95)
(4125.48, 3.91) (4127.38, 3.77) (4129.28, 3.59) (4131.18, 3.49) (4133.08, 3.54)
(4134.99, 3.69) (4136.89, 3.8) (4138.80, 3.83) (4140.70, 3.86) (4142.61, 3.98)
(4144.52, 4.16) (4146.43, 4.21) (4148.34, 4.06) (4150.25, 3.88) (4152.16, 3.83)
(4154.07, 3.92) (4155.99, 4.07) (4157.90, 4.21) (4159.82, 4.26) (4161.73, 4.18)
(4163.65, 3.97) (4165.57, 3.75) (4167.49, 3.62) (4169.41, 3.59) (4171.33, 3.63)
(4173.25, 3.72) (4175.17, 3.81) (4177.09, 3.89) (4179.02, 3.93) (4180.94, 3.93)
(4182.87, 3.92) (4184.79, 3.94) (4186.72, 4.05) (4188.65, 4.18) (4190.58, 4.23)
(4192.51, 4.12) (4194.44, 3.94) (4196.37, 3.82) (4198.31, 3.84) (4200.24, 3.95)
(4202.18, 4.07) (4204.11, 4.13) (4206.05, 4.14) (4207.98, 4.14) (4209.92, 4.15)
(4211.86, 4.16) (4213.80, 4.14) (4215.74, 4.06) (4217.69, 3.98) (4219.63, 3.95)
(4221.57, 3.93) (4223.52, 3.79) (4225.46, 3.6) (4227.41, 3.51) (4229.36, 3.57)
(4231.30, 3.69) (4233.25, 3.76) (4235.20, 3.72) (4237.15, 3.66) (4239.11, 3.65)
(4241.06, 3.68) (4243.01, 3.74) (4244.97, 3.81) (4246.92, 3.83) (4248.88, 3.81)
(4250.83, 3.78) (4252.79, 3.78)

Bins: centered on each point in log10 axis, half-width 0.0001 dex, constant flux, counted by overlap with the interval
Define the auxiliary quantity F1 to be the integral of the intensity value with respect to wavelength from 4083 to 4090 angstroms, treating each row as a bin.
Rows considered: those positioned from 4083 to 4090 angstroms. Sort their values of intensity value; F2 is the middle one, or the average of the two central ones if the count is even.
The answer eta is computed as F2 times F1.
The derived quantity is 125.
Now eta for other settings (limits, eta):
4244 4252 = 116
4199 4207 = 133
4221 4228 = 96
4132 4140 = 111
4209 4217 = 137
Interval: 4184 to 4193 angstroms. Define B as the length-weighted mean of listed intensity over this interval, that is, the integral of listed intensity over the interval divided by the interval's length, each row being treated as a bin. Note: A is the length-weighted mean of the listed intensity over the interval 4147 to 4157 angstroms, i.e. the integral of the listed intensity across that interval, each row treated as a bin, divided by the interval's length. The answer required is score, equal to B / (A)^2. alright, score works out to 0.26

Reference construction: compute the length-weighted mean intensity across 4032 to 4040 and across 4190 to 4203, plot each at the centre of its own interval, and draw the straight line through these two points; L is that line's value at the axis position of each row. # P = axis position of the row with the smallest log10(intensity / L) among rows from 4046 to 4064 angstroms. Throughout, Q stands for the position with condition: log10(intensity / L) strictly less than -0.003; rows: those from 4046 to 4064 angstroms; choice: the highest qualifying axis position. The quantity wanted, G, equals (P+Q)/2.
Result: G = 4062.3 angstroms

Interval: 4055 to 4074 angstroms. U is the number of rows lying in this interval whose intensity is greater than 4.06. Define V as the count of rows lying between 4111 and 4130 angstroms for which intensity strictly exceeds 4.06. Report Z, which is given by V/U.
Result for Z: 1.5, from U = 2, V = 3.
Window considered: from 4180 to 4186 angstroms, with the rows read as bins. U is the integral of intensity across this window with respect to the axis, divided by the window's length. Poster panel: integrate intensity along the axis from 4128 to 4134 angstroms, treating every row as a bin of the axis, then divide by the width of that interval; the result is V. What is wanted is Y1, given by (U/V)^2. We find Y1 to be 1.22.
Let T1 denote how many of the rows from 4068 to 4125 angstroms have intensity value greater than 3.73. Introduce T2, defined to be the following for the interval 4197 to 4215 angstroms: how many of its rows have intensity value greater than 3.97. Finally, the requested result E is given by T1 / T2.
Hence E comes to 3.1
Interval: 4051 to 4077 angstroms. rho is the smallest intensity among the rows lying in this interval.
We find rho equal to 3.43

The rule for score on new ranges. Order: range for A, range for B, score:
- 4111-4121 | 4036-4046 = 0.24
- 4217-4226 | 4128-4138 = 0.24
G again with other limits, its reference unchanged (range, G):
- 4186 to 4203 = 4198.3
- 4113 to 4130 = 4129.3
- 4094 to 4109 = 4103.7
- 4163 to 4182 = 4175.2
